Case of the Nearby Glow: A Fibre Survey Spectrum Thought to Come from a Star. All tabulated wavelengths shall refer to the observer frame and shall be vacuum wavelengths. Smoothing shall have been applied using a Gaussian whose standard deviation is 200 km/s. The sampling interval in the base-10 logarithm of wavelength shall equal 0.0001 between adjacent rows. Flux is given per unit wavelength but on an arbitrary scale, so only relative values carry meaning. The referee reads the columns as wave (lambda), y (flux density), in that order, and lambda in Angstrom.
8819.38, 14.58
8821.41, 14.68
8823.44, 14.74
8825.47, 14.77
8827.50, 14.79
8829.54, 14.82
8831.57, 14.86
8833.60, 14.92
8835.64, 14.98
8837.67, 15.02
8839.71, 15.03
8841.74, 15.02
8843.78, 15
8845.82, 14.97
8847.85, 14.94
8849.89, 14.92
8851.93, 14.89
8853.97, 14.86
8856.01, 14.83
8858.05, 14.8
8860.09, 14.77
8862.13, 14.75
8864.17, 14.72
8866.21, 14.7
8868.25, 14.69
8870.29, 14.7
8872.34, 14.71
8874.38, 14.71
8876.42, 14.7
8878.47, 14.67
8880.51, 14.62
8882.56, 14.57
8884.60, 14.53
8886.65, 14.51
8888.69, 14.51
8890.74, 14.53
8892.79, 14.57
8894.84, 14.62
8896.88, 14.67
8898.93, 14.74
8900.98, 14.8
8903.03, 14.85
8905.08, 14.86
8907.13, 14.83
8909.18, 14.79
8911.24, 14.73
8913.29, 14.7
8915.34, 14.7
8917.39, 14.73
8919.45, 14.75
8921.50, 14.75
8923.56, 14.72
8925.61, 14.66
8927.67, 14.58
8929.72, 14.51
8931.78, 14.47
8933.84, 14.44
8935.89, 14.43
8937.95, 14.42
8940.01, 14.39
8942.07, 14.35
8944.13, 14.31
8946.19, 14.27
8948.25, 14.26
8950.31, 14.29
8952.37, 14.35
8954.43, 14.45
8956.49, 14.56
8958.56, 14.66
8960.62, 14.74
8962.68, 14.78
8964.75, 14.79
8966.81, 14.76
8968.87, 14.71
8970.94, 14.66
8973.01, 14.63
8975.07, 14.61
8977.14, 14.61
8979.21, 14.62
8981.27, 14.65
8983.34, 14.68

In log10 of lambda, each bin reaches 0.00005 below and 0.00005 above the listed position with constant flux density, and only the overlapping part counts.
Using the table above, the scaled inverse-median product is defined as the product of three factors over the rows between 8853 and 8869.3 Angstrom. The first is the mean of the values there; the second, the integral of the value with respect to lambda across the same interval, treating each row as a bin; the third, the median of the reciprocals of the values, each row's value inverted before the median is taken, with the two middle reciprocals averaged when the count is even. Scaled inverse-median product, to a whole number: 241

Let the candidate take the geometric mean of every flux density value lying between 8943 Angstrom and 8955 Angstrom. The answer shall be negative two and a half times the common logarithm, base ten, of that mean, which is -2.89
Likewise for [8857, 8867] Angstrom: -2.92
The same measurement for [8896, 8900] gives -2.92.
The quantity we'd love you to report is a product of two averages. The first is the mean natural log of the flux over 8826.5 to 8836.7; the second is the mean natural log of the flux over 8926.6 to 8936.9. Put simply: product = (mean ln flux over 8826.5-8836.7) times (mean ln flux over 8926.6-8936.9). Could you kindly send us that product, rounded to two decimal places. 7.22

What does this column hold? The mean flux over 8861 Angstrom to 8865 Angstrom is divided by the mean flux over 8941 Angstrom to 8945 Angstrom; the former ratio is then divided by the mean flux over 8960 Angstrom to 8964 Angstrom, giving 0.0697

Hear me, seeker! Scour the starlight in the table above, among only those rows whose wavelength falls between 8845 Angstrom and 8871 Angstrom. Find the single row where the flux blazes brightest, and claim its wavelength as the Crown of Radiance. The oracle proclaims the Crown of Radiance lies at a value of 8845.82 Angstrom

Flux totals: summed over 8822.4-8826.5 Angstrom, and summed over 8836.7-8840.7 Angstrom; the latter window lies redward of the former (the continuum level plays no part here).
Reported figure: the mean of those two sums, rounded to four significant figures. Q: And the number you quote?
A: 29.78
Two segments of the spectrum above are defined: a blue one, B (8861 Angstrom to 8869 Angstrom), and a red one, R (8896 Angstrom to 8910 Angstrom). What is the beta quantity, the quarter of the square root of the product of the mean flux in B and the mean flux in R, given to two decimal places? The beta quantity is 3.69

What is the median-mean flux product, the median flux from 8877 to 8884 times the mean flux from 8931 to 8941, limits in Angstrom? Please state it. 211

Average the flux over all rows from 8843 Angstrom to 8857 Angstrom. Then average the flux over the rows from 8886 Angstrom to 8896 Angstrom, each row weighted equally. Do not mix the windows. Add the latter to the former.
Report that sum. 29.5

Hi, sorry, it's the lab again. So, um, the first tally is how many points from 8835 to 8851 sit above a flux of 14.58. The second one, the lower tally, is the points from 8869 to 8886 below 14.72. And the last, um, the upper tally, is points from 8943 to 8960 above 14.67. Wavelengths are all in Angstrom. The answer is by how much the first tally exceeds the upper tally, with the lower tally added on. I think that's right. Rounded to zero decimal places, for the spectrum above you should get 16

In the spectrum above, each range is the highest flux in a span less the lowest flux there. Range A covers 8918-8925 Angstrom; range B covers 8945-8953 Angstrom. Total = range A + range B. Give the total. 0.12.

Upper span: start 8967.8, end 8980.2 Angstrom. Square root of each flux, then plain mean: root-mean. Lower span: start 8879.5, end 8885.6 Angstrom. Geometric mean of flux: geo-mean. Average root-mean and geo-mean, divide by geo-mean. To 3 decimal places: 0.631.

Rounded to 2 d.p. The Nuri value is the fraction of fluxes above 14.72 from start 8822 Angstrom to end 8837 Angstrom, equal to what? 1.00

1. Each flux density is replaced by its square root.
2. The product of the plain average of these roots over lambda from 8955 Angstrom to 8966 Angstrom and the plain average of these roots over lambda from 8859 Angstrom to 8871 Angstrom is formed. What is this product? 14.7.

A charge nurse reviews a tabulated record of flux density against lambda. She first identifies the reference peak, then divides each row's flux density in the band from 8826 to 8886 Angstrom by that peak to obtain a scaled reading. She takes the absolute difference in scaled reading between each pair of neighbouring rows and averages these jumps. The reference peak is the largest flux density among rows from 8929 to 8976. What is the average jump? 0.0019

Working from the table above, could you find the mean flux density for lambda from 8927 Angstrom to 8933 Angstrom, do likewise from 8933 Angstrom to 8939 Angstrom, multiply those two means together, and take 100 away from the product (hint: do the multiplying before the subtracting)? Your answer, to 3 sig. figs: 110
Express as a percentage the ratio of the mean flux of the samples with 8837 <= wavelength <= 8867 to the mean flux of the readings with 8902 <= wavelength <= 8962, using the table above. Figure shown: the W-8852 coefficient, 102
